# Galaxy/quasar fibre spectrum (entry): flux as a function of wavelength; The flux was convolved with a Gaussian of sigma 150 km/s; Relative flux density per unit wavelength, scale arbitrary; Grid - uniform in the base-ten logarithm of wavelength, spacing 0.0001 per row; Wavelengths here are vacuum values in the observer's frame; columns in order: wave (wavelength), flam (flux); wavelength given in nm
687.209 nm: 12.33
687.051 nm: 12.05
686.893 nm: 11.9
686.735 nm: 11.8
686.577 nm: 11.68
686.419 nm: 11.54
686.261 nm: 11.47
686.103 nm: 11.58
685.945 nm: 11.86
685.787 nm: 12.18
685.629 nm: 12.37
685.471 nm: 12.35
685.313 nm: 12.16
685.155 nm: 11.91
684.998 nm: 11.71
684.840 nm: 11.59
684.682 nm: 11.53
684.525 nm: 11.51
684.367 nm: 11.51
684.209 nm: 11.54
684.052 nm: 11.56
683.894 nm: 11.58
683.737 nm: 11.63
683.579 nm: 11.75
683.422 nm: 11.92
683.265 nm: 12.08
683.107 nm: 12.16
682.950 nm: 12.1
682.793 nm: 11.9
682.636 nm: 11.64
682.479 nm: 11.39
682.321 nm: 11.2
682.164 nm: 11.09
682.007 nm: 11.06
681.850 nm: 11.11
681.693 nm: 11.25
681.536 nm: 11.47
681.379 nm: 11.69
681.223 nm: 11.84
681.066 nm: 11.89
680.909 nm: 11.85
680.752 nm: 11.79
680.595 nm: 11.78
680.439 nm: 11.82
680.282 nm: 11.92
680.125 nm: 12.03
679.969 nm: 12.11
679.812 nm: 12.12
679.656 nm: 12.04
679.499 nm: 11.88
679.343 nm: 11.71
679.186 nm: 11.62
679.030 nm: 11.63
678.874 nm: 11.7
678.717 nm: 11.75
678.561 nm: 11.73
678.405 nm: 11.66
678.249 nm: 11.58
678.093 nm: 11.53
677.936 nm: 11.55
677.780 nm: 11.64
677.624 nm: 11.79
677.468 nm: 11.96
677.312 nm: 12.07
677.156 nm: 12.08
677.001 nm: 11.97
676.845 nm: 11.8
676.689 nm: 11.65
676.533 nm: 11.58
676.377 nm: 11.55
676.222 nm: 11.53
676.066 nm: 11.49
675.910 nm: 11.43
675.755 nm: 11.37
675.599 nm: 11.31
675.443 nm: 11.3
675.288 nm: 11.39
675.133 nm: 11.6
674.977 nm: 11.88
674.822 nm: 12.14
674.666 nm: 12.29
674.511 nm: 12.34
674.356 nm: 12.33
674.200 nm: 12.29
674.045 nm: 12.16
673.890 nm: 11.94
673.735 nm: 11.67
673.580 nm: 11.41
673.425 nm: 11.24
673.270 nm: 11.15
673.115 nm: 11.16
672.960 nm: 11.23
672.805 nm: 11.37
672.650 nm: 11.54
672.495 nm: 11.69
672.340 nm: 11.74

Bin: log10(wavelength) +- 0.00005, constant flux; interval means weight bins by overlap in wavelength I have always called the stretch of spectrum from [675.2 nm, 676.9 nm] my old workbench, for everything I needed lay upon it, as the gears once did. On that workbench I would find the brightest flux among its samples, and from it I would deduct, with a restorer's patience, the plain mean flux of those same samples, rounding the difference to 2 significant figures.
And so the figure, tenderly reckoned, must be 0.31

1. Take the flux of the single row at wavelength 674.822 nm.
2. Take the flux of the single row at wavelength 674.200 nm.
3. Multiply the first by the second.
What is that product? 149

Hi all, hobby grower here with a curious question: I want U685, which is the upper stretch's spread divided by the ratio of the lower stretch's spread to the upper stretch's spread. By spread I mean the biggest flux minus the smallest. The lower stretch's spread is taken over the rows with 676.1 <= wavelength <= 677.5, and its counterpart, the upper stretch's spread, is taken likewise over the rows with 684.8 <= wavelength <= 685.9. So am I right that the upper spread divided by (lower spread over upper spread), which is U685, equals 1.1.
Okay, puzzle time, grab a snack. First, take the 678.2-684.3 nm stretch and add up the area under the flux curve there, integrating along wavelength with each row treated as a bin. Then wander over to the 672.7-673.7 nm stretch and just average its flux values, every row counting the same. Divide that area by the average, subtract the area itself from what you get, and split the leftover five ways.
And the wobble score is -13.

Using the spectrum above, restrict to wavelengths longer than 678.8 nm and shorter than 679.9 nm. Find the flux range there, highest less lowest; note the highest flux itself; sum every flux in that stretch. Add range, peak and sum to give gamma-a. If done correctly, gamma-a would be 95.3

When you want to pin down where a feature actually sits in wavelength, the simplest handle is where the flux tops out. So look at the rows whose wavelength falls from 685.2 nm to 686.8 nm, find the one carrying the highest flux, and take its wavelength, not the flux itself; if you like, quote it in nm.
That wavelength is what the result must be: 685.629 nm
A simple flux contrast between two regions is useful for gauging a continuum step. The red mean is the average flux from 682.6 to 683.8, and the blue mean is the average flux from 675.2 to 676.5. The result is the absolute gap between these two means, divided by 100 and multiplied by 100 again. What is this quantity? 0.48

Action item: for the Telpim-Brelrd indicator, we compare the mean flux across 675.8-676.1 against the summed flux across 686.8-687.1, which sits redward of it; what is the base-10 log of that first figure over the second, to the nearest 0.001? -0.320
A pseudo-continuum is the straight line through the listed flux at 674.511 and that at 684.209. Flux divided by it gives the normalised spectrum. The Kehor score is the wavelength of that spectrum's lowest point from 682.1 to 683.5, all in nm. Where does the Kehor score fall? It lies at 682.164 nm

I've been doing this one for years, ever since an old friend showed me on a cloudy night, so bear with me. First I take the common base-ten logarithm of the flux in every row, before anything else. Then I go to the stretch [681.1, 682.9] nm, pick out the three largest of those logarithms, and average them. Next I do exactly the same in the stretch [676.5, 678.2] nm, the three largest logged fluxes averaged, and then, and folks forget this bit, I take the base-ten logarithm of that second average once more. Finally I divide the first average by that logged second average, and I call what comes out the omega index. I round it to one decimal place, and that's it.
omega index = 31.8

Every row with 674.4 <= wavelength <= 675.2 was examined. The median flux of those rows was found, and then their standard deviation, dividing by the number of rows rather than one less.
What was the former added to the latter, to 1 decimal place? 12.4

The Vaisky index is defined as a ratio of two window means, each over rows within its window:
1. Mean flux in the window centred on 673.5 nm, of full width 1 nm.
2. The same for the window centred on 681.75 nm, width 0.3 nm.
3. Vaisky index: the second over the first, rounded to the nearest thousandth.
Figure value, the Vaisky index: 0.978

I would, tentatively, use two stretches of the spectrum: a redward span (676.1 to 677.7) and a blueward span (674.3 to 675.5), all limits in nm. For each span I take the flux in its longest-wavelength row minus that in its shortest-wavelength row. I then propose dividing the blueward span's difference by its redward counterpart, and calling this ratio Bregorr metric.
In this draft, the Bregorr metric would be -4.0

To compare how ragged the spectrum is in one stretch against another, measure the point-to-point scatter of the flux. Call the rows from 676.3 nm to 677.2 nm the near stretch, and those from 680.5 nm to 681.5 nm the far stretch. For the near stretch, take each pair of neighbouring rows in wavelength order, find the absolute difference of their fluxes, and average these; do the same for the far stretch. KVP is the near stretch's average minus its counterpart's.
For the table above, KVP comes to 0.044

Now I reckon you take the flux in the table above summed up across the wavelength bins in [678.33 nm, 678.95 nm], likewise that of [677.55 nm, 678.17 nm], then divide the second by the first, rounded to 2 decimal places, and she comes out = 0.99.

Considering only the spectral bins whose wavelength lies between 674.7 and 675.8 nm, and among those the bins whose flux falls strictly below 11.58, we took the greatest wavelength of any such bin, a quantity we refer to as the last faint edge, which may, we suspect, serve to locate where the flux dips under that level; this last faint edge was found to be 675.755 nm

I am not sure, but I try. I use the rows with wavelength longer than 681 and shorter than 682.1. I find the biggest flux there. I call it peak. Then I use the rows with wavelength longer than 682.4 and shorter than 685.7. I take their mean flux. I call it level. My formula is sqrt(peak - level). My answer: 0.3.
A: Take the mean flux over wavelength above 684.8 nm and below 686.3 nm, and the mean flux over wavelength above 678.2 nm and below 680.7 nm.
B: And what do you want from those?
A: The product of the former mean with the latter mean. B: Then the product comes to 141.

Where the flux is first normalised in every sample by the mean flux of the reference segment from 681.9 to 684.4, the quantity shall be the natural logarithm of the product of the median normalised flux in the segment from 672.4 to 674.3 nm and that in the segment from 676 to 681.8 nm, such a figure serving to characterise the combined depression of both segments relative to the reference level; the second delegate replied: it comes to -0.003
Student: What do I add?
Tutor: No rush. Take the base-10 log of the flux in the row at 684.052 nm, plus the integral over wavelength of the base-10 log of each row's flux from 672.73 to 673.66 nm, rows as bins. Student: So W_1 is 2.041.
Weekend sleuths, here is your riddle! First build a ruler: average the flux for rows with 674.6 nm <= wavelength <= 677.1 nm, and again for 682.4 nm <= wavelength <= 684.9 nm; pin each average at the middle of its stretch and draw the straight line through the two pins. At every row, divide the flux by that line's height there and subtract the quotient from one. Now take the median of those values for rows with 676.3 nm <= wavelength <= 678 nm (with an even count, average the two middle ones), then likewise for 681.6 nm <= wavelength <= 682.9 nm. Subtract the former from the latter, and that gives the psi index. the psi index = 0.052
